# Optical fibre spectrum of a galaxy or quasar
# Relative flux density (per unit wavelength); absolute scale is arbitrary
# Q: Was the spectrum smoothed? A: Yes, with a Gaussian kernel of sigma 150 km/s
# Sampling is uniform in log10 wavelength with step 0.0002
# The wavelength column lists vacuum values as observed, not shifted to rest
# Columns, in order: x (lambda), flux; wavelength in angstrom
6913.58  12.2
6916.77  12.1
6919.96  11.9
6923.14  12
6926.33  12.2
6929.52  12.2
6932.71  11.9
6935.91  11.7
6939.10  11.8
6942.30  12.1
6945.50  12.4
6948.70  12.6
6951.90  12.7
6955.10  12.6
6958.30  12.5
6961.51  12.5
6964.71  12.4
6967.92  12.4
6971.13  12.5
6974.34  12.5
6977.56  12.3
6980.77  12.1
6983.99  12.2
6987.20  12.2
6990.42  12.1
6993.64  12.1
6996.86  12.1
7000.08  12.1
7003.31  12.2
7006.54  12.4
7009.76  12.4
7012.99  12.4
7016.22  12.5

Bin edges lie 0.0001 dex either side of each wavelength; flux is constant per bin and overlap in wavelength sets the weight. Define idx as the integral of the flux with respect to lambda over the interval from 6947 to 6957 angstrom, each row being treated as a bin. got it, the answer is 126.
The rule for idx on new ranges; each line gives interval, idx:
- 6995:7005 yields 121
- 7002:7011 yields 111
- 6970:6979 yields 112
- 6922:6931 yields 109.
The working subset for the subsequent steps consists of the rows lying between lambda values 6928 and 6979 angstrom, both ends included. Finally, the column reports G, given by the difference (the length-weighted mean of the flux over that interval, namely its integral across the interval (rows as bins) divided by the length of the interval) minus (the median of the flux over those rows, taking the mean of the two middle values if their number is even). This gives -0.082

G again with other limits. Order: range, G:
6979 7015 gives 0.015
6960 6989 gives -0.057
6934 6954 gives -0.032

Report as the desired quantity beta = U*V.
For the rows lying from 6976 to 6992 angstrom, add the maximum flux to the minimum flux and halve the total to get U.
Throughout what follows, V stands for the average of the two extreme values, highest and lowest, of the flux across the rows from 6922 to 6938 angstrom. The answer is 146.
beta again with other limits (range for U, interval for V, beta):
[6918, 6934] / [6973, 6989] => 148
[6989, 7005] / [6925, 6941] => 145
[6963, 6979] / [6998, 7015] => 152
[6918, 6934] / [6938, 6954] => 148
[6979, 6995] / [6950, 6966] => 152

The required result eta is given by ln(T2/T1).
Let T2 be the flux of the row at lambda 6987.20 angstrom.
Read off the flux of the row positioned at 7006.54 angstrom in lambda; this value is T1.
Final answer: -0.02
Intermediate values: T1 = 12.4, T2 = 12.2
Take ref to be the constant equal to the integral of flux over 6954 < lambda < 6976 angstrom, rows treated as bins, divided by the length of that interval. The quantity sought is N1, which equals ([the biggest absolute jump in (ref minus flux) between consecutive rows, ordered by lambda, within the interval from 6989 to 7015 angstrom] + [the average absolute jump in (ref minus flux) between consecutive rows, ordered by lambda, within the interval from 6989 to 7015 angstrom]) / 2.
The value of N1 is 0.121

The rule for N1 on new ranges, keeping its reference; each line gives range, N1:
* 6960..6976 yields 0.075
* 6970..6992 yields 0.150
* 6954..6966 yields 0.083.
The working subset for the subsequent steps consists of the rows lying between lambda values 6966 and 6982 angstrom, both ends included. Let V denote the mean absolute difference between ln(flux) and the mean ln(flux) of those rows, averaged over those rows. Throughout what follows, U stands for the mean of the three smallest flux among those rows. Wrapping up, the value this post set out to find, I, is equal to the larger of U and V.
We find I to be 12.3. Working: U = 12.3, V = 0.010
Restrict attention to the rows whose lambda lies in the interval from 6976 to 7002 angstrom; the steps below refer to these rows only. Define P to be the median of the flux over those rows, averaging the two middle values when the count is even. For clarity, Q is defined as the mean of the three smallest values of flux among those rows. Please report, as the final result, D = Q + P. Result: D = 24.2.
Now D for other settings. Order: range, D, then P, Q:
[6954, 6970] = 24.9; 12.5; 12.4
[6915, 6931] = 24.1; 12.1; 12.0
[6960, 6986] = 24.6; 12.4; 12.2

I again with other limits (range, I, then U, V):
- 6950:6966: 12.5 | 12.5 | 0.007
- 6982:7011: 12.1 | 12.1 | 0.007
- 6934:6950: 11.9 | 11.9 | 0.025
